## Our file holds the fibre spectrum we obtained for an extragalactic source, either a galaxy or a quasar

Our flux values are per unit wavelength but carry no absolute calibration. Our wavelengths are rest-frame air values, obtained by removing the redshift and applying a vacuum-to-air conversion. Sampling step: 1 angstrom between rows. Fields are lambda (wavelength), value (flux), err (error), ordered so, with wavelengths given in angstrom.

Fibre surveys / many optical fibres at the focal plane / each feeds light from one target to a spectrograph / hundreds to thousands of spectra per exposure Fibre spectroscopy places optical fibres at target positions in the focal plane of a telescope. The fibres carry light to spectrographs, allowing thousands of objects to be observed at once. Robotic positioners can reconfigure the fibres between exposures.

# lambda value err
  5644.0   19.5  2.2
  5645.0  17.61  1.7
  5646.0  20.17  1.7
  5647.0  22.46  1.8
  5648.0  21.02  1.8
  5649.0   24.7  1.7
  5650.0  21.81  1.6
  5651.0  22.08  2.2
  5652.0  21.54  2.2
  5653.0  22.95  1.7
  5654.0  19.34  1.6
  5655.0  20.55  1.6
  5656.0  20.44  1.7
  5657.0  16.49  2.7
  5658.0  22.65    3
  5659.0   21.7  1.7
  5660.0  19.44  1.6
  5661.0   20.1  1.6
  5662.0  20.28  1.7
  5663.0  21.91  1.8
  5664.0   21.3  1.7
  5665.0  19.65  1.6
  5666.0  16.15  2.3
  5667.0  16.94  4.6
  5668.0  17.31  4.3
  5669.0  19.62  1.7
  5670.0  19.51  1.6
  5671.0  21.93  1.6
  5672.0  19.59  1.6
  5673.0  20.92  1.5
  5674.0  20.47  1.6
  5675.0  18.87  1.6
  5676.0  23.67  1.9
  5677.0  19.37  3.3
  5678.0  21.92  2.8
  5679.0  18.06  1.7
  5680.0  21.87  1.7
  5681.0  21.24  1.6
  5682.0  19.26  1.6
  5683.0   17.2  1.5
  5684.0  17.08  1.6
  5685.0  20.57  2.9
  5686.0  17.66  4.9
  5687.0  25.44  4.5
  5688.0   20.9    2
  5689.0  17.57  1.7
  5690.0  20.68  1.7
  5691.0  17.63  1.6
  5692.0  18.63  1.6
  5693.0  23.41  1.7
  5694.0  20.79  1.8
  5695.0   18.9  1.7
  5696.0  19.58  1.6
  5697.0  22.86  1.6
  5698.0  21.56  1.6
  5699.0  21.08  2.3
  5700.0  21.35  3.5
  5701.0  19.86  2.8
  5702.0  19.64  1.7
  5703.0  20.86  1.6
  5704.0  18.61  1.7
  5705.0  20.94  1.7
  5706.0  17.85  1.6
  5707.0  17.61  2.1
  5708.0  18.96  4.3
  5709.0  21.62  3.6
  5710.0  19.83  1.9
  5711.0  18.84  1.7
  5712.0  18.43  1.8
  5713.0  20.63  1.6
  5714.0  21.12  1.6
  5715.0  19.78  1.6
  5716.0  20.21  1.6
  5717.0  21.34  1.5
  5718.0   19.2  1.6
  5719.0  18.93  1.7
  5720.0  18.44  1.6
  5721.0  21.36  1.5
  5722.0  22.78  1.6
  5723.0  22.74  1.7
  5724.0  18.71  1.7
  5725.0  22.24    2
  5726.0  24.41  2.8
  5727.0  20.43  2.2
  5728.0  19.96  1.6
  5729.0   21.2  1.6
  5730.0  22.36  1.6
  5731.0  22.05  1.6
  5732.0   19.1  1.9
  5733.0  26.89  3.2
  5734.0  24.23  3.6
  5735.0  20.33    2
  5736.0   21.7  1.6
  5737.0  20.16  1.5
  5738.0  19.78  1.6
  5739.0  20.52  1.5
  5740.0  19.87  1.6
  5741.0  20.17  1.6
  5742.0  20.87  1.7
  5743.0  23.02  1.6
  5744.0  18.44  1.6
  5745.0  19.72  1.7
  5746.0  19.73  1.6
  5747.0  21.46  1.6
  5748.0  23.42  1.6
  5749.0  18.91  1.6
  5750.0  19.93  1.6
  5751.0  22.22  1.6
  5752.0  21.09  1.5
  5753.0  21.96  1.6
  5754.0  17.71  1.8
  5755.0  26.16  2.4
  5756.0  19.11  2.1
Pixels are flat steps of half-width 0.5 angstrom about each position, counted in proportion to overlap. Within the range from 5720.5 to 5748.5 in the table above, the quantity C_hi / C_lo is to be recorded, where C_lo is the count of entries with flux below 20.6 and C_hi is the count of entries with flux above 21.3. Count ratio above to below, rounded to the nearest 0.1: 1.0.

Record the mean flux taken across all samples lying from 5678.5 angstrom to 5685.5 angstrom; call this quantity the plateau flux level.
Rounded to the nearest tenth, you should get 19.3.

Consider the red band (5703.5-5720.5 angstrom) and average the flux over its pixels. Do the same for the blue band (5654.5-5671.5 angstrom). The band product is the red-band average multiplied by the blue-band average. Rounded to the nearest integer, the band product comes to 386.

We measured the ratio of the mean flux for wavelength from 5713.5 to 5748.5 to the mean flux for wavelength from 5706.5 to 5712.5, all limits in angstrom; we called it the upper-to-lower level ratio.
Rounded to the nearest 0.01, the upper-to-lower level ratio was 1.10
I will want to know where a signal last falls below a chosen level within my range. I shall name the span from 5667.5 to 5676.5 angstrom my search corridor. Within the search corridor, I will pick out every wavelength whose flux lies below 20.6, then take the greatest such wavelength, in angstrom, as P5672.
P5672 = 5675.0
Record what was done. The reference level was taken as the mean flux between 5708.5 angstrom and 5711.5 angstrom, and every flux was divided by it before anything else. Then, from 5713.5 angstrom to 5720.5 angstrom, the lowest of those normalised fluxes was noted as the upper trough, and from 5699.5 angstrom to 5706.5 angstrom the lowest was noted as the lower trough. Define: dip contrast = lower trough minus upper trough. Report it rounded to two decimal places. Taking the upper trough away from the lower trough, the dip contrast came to -0.03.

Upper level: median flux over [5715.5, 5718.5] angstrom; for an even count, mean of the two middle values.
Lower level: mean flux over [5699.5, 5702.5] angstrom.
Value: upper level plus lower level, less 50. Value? -10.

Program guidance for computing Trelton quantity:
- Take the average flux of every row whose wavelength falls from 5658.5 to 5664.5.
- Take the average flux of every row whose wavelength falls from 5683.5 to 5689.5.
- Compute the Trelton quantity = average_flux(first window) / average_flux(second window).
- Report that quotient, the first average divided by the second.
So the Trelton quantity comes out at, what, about 1.05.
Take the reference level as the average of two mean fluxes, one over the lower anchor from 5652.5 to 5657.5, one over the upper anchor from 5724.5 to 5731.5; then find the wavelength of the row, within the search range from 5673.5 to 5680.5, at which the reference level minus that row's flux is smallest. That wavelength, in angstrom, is 5676.0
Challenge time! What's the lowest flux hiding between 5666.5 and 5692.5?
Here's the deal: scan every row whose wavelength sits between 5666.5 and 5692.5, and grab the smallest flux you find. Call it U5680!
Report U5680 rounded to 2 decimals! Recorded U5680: 16.94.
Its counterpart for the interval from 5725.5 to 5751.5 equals 18.44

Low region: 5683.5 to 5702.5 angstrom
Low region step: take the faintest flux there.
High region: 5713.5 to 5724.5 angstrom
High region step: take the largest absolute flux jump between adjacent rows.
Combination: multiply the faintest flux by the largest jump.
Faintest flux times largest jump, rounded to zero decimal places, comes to 69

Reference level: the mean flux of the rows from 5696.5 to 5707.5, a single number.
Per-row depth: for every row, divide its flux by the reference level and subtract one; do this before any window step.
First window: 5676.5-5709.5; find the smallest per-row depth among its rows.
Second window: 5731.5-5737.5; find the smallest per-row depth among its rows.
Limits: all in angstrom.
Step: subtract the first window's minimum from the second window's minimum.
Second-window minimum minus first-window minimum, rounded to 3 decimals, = 0.100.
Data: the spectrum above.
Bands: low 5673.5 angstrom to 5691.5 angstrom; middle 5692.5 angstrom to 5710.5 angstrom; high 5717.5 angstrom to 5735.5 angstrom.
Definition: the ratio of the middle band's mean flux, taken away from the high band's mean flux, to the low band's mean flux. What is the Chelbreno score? 0.056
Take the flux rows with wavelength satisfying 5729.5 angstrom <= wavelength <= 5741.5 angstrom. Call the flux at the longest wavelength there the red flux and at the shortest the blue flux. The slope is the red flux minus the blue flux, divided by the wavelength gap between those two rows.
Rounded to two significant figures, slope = -0.20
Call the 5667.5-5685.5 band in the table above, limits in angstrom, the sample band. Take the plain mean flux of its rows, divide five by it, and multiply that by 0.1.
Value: 0.0251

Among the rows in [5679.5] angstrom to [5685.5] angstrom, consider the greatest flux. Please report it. 21.87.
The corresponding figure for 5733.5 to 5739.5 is 24.23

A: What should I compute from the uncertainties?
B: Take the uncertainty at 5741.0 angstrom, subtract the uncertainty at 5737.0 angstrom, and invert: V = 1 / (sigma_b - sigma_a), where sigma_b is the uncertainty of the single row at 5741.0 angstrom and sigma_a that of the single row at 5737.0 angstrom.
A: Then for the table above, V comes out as 10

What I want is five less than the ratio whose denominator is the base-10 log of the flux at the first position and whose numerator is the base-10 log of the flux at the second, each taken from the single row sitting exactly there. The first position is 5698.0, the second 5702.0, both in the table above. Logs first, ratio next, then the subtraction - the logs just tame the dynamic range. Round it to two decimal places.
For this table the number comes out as -4.03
